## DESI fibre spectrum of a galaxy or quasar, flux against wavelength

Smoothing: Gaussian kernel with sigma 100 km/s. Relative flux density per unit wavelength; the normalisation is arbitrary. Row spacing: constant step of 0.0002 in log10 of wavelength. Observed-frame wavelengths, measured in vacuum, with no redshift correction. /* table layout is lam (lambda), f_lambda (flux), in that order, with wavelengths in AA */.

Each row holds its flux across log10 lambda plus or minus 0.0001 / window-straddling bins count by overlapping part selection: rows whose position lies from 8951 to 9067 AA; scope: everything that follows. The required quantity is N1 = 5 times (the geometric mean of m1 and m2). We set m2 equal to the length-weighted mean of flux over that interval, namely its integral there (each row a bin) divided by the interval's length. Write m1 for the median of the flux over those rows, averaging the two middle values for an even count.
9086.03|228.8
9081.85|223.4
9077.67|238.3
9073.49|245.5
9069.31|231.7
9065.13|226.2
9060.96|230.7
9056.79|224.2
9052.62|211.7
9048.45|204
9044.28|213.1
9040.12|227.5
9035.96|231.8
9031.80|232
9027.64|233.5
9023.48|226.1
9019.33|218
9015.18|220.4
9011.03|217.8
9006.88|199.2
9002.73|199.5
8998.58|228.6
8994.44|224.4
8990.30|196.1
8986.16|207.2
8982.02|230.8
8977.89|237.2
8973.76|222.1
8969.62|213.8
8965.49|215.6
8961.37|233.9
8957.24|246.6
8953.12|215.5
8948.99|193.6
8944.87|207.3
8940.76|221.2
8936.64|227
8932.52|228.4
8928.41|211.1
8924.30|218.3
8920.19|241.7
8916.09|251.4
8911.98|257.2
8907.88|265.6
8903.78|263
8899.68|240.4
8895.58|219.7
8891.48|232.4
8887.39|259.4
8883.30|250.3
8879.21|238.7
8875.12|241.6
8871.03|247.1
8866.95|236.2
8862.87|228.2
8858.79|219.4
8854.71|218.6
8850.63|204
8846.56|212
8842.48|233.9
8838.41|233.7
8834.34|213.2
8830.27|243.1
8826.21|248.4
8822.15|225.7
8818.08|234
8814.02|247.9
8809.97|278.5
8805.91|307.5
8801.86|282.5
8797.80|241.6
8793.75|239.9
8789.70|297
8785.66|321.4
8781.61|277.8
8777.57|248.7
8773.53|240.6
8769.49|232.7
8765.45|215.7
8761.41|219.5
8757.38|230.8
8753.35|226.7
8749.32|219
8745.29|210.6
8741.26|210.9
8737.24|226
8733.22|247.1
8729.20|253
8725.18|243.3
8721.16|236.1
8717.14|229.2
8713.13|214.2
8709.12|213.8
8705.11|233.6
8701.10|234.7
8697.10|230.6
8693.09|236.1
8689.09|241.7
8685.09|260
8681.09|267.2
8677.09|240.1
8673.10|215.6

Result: 1110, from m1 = 223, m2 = 221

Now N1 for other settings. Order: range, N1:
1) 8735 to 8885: 1186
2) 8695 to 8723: 1145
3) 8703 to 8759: 1140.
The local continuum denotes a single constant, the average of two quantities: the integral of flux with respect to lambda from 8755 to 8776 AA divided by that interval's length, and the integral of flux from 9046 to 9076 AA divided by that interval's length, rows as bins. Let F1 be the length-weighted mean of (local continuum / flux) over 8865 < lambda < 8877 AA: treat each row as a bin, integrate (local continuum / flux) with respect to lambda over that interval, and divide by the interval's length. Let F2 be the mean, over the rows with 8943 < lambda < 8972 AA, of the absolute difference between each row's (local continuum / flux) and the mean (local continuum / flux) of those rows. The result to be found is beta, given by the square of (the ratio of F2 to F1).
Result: 0.0038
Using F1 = 0.94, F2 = 0.058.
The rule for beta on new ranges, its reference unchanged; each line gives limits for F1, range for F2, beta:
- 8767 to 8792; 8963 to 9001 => 0.0032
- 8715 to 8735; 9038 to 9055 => 0.0012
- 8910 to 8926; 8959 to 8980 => 0.0017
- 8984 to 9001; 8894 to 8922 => 0.0020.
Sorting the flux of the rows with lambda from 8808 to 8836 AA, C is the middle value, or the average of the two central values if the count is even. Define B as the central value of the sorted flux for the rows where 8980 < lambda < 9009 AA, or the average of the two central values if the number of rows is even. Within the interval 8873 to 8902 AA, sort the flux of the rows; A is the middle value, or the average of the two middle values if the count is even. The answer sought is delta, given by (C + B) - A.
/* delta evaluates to 210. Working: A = 240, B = 207.2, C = 243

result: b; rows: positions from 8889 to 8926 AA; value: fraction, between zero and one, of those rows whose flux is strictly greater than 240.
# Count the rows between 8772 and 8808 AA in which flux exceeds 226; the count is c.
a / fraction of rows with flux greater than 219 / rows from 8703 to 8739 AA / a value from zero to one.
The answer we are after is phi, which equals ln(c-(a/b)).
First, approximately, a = 0.78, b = 0.67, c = 9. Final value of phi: 2.1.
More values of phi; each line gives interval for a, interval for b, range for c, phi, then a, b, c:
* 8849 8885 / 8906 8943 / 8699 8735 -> 1.7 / 0.78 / 0.44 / 7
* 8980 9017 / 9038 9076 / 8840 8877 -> 0.0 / 0.44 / 0.11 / 5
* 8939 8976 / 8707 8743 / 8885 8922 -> 1.9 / 0.44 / 0.33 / 8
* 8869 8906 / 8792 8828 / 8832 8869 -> 0.9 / 1.00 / 0.67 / 4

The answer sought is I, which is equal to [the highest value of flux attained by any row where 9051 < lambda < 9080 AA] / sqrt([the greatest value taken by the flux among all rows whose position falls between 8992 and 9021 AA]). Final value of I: 16.2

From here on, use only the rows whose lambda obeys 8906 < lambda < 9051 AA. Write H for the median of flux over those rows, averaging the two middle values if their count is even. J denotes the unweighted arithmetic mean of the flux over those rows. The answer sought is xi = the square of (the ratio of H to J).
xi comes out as 0.99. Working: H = 222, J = 223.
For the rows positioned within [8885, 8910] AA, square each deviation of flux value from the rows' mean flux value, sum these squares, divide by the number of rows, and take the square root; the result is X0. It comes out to 17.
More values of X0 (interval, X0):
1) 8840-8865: 10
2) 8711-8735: 13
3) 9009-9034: 6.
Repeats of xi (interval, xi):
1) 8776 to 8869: 0.94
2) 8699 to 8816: 0.94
